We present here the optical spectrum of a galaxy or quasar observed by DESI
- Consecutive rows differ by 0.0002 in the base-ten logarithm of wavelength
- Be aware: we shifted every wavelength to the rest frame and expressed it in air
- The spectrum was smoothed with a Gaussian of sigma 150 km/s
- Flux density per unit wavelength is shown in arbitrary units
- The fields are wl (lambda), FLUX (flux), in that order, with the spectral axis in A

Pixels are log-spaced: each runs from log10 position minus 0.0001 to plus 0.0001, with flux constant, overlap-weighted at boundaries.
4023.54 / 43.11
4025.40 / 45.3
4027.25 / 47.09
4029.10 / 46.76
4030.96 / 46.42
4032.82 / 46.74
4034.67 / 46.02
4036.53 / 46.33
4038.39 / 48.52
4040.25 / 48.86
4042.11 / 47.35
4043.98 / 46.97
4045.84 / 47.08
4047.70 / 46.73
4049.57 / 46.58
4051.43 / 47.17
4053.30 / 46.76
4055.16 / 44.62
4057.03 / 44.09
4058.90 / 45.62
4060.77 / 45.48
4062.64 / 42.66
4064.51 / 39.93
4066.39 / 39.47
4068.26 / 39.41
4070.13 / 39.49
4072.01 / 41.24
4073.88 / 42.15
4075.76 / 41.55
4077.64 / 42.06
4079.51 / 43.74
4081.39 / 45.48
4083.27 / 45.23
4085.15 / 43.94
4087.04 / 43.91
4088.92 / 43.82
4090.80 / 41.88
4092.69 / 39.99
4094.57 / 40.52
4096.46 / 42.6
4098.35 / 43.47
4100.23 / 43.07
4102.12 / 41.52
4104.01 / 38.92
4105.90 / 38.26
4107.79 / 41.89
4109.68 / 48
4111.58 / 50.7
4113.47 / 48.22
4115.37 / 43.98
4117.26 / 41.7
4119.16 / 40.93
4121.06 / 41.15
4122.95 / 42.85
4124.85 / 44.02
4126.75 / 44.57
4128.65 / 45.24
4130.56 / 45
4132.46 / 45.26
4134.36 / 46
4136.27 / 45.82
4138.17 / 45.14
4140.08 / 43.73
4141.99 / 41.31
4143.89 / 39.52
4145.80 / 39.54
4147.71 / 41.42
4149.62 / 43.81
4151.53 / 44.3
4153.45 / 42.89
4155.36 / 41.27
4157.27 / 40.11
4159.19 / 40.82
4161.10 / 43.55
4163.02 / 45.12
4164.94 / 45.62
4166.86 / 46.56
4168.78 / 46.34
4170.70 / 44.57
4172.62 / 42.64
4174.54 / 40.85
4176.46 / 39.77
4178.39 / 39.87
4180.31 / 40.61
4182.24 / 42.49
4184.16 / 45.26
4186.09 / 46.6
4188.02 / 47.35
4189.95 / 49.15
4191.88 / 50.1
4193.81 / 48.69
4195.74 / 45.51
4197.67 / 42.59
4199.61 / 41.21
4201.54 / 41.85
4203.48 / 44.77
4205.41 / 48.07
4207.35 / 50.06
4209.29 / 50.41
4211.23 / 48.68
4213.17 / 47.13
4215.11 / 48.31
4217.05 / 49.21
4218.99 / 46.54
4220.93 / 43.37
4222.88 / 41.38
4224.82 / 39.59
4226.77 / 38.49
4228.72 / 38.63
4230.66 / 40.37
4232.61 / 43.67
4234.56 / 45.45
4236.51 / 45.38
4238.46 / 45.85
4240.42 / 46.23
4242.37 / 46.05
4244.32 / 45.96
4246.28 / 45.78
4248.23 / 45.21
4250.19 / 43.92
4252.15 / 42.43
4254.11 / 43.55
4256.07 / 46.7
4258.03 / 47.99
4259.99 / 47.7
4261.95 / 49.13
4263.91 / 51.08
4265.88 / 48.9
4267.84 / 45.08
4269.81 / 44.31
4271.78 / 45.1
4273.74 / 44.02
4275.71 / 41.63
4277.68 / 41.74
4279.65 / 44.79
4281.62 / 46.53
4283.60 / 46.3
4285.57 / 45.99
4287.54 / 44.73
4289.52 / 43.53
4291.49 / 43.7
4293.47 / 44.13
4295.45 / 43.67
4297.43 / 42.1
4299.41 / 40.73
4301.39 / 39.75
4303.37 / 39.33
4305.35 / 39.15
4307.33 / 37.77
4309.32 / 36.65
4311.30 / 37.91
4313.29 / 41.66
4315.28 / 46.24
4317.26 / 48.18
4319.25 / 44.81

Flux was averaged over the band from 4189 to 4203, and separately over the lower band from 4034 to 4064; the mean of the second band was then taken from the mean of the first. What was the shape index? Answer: -0.7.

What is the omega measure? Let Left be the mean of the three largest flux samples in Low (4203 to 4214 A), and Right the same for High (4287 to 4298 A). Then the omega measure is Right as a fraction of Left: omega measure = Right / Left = 0.89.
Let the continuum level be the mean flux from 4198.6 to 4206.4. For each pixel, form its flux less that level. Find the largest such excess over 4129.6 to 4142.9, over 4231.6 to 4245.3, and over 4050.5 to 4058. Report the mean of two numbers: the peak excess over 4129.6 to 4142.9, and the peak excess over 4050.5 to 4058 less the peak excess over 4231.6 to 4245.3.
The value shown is 1.5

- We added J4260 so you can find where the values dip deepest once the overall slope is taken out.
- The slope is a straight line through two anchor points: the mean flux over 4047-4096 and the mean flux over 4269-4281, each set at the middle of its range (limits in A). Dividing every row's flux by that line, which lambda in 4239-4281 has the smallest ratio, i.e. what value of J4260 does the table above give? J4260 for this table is 4275.71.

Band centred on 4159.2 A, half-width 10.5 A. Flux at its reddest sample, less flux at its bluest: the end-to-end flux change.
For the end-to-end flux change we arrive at 3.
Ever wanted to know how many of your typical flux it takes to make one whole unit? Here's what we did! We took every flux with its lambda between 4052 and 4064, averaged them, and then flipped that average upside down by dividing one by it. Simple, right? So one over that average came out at 0.022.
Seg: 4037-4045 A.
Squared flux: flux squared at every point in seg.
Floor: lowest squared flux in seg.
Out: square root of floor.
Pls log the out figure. 47.0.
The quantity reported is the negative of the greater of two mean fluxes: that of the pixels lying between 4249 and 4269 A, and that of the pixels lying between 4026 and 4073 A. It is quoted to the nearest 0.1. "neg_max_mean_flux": -46.6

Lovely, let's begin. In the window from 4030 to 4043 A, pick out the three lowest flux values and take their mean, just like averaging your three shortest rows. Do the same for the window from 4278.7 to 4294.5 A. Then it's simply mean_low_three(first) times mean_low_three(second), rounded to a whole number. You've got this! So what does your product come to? 2025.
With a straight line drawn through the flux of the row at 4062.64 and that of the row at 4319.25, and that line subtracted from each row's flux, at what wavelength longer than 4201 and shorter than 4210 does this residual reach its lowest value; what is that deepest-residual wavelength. 4201.54 A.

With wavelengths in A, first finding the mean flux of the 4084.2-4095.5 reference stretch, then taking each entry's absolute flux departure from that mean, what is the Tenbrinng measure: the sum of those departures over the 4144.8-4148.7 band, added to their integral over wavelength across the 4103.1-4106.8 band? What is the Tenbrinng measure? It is 18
